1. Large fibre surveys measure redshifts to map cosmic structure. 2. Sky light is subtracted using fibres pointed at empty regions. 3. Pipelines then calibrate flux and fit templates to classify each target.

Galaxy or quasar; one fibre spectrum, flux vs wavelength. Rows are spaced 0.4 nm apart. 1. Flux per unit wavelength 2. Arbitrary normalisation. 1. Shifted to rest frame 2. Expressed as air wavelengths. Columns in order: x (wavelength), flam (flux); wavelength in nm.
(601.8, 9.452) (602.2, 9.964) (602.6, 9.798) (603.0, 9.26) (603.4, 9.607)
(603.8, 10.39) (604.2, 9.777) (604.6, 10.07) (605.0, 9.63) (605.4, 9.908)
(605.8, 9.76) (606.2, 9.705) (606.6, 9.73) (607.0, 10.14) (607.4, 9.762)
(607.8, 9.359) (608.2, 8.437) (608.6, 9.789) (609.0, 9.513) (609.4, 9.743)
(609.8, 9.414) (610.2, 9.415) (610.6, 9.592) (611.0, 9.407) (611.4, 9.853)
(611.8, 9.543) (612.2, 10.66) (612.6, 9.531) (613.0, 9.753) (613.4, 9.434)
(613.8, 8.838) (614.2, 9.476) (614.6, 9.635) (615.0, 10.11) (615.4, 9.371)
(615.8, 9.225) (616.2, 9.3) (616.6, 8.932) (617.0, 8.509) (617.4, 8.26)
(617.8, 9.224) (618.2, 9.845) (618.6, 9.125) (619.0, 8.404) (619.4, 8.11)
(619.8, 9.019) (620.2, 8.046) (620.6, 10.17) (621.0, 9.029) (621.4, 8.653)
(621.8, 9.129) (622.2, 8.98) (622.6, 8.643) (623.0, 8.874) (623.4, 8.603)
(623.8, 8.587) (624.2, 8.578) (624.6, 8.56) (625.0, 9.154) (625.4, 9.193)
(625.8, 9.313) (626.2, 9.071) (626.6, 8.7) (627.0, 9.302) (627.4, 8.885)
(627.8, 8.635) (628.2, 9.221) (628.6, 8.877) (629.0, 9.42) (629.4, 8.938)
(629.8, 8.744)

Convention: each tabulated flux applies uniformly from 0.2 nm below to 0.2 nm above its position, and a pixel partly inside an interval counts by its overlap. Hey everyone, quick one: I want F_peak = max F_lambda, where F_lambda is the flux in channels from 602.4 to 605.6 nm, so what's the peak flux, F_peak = 10.39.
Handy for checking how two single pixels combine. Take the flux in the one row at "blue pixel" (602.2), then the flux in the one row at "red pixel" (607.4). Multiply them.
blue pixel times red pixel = 97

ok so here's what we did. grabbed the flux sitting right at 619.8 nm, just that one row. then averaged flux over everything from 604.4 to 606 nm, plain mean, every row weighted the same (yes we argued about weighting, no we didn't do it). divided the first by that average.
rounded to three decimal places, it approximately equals 0.916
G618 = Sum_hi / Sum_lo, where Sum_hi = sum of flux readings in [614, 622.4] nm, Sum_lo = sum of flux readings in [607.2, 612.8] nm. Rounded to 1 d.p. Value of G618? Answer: 1.4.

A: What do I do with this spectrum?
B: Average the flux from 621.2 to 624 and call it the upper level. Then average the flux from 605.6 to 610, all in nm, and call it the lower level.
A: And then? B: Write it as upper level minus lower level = -0.80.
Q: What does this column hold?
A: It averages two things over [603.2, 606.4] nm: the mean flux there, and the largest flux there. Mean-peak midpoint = 10.1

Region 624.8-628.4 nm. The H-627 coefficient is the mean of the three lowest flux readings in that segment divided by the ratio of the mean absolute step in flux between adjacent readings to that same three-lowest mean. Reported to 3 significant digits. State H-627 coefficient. 233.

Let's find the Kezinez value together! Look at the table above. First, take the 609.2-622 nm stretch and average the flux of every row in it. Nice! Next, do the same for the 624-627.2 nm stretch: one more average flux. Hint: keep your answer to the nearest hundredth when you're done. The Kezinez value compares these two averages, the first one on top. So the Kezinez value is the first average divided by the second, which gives 1.03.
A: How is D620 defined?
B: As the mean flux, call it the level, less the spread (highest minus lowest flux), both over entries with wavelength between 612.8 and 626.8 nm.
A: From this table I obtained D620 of 6.9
